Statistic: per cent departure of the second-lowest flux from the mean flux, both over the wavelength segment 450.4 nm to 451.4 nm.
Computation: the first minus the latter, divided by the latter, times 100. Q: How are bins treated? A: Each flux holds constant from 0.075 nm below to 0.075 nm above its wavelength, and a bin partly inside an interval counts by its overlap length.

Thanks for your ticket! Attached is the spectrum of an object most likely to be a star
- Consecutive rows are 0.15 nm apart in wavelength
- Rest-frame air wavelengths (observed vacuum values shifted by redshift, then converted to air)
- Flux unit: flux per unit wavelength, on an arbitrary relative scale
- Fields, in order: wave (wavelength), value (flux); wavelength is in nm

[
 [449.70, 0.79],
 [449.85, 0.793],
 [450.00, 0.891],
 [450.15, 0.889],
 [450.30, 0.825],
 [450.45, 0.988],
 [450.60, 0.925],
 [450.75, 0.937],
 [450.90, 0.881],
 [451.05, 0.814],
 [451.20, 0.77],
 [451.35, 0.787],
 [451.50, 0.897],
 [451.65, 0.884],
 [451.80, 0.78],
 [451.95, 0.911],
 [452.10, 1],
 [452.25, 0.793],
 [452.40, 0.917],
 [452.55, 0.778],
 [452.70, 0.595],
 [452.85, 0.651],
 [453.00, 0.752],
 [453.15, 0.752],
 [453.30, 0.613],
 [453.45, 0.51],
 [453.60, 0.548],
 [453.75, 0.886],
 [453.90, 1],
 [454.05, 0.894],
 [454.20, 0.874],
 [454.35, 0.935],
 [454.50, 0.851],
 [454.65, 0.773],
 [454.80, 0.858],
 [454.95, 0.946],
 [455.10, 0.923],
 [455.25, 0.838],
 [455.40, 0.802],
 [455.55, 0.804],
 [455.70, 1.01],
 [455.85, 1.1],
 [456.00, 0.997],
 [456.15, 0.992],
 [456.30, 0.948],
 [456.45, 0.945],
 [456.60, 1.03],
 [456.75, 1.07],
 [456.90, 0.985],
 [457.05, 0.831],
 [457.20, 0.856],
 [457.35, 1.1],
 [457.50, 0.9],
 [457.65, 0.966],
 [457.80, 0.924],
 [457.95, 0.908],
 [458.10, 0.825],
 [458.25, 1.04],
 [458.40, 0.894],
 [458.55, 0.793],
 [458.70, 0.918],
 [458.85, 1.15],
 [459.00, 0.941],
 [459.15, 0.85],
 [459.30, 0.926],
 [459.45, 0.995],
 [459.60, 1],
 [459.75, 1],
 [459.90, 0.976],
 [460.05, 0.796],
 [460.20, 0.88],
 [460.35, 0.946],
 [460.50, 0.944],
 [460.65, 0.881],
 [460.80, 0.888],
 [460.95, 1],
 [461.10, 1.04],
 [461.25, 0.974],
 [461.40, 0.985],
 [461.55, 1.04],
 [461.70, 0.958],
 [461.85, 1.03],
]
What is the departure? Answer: -10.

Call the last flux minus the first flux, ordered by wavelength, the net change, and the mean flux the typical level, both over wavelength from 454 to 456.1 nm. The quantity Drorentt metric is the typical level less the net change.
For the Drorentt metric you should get 0.80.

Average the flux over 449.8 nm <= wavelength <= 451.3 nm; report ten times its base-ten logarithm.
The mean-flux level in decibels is -0.60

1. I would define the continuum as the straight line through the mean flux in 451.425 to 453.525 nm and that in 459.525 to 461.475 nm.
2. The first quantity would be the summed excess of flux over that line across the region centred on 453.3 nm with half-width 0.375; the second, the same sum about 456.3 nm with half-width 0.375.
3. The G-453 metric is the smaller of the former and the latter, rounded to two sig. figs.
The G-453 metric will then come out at -0.78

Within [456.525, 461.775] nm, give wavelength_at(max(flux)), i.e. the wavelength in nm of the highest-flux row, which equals 458.85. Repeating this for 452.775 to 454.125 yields 453.90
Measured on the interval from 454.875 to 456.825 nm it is 455.85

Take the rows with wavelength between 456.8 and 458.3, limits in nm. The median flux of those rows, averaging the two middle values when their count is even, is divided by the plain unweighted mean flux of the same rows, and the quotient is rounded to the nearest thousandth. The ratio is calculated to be 0.981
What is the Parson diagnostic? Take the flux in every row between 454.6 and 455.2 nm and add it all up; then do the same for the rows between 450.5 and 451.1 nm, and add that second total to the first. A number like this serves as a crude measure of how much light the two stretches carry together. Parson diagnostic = 7.06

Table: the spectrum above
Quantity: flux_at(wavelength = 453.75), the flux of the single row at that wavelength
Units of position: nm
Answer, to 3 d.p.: 0.886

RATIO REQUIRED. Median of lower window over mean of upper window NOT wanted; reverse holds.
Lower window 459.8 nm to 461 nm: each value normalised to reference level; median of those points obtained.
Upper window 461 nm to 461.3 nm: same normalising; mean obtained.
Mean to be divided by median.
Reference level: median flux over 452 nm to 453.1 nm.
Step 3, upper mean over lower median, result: 1.10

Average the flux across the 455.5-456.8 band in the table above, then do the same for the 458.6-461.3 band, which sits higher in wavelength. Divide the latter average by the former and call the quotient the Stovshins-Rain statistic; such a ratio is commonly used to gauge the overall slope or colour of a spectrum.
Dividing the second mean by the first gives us 0.96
